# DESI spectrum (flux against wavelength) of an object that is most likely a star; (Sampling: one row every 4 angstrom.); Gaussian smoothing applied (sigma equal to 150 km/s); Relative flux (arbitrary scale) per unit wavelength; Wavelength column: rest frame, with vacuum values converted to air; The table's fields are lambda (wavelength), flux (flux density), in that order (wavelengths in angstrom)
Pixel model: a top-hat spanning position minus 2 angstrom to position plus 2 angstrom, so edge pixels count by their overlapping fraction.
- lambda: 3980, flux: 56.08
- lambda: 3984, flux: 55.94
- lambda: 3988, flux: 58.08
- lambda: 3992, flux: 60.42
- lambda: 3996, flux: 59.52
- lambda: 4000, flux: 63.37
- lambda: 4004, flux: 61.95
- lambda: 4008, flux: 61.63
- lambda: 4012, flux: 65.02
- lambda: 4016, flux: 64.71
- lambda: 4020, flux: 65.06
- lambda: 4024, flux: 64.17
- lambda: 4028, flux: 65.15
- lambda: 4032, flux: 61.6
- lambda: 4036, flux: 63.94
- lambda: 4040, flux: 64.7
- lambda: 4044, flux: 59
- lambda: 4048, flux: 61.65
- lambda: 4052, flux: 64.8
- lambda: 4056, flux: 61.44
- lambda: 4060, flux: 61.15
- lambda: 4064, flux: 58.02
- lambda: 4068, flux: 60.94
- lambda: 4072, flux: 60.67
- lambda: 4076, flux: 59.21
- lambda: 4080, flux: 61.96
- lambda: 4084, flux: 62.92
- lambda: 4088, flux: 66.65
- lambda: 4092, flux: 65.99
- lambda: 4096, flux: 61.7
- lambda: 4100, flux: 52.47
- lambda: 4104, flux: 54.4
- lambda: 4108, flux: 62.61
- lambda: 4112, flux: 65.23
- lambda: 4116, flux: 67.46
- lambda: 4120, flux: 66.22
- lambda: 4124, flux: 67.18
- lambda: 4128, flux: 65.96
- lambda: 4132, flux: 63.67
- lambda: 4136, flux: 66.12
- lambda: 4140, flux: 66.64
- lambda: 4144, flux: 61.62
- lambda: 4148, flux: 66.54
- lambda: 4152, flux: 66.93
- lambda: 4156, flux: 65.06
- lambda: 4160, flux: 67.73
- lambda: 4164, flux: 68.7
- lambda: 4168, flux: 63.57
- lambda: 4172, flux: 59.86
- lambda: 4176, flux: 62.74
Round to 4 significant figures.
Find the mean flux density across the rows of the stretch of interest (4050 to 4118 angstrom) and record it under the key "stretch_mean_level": 61.62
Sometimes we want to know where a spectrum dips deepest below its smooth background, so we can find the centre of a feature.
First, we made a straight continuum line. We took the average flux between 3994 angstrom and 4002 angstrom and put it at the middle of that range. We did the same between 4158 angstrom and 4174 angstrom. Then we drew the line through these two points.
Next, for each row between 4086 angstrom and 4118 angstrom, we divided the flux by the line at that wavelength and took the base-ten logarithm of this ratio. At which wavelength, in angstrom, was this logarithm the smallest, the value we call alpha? 4100 angstrom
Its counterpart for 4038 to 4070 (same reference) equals 4064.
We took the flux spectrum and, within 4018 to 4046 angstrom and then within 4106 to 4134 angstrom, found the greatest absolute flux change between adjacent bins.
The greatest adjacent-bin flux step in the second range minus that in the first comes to -3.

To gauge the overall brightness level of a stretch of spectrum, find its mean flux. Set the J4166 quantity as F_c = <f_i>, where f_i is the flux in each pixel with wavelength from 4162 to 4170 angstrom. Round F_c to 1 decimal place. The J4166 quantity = 66.1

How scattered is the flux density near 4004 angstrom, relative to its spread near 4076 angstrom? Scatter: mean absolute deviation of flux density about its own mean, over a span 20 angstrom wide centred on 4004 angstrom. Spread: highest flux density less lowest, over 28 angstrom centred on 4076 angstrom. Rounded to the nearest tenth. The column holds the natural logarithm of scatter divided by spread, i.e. -1.7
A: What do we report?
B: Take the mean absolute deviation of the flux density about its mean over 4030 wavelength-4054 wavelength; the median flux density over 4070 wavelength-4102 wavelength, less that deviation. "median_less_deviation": 60.0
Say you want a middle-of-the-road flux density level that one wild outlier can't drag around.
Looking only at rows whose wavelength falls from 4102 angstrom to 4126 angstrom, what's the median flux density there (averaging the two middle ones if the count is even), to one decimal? 65.7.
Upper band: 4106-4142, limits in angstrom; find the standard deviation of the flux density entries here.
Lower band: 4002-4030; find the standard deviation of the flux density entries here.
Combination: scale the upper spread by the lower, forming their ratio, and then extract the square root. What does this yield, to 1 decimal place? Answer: 1.0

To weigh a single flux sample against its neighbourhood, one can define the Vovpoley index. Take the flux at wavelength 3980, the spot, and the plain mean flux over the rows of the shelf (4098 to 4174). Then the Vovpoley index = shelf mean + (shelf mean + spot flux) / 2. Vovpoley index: 124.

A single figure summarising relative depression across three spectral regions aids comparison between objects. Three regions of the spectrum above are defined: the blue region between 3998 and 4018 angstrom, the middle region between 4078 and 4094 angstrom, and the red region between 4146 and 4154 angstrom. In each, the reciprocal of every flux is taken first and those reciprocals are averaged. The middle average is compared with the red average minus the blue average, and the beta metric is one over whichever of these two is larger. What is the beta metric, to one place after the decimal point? 64.3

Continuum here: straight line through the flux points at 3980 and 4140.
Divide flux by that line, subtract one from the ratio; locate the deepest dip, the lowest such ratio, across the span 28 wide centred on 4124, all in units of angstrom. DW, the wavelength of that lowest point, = 4132 angstrom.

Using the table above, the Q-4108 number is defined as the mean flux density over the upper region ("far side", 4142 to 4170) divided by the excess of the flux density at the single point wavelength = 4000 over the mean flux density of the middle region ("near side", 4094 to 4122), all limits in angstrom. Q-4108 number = 34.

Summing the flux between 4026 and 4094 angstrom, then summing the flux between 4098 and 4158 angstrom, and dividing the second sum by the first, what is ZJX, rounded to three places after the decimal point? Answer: 0.904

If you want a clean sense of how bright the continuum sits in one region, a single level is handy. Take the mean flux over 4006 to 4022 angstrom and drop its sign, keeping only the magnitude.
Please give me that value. 64.1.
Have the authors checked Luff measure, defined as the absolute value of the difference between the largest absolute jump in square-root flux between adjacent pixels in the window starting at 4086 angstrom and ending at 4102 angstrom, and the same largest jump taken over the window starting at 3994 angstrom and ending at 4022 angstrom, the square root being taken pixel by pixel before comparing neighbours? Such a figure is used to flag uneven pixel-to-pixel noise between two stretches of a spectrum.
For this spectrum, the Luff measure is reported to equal 0.37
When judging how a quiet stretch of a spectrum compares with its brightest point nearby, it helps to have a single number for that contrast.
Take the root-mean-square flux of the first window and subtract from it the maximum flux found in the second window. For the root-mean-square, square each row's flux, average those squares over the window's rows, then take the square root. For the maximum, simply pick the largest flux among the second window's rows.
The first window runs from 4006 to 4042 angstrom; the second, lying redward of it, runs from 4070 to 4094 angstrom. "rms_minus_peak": -2.6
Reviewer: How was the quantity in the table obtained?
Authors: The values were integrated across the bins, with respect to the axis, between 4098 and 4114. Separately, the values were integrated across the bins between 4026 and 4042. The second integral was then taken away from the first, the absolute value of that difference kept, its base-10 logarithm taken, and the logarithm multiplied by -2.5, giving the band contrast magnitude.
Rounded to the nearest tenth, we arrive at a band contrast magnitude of -4.8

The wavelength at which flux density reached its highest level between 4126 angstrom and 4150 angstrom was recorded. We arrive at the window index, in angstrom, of 4140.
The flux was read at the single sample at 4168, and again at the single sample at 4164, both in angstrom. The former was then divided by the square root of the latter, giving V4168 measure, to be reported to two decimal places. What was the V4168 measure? 7.67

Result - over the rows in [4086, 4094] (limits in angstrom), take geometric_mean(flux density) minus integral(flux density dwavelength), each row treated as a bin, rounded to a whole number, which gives -464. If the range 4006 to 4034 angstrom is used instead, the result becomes -1725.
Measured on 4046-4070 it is -1411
